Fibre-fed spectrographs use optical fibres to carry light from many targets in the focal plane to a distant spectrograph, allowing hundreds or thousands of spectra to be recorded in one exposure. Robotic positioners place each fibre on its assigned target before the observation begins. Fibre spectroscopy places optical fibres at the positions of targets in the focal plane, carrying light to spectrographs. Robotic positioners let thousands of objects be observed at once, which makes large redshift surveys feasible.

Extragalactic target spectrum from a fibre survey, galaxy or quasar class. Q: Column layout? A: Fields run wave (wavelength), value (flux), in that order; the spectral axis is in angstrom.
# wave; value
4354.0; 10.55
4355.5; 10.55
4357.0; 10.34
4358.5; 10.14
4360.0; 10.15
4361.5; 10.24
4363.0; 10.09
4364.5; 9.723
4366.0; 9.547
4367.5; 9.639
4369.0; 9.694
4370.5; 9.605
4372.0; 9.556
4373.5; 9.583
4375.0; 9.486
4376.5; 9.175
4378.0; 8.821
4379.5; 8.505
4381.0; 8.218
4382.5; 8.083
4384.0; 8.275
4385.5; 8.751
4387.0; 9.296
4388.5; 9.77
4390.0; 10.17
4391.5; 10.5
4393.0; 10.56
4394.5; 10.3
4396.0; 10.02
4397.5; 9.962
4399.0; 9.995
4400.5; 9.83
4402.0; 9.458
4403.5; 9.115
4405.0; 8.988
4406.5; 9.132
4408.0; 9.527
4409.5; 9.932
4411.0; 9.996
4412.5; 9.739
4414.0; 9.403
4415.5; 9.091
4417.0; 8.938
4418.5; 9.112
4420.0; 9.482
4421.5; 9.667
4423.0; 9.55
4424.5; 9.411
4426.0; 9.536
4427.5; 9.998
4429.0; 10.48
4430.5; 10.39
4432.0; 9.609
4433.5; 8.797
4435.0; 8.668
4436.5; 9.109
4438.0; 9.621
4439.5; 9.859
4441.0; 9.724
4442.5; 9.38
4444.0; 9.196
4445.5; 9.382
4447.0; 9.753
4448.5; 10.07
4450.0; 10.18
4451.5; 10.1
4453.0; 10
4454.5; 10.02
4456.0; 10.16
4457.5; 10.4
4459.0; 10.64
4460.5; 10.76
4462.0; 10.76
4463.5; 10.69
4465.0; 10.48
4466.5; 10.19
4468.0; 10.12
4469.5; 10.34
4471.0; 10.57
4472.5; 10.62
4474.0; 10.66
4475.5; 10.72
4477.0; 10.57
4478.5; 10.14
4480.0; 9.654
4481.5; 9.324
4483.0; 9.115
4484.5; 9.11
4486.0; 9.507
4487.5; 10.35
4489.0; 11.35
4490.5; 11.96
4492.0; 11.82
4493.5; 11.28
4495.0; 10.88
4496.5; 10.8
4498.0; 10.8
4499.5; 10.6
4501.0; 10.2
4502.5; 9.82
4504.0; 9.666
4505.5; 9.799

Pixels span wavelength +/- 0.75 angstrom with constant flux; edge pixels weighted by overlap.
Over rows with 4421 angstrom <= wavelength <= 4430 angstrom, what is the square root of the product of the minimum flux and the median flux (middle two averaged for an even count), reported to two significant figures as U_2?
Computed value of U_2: 9.5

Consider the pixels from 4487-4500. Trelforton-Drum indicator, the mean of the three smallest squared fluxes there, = 112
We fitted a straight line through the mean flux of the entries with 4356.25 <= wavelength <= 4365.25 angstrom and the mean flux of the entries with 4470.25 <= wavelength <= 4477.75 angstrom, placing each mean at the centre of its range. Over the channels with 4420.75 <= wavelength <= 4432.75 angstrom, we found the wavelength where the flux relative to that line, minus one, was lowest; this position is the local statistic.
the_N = 4424.5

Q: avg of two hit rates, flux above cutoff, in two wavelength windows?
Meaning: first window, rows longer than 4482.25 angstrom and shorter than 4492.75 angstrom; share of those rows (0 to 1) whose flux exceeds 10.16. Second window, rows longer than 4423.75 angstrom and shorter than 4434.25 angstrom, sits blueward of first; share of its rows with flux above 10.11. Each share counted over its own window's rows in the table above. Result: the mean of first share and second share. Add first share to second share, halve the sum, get 0.43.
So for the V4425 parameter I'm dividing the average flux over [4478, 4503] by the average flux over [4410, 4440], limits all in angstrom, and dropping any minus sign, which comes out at 1.09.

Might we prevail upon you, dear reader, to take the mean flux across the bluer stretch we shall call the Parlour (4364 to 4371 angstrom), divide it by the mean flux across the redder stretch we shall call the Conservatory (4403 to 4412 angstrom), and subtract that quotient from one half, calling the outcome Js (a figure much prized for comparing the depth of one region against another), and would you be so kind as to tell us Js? -0.52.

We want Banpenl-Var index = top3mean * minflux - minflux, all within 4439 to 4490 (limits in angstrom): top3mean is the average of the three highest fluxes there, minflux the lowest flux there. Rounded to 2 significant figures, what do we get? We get 91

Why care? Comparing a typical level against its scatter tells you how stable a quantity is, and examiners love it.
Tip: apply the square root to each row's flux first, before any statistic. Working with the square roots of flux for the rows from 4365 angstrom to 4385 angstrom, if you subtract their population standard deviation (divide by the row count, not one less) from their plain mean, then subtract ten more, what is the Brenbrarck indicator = -7.09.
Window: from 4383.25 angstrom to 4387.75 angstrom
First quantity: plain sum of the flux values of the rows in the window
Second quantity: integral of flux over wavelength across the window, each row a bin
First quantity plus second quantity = 66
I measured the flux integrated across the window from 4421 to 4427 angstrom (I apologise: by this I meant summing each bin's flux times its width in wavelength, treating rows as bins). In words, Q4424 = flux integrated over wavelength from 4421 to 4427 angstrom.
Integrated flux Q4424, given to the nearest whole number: 57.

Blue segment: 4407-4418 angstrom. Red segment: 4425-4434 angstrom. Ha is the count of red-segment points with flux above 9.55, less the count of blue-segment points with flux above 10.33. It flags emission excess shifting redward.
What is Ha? 4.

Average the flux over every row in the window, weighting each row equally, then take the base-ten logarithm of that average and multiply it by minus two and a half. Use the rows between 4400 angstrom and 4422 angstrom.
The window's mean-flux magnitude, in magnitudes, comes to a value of -2.44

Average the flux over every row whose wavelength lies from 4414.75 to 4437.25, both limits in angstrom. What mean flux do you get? 9.5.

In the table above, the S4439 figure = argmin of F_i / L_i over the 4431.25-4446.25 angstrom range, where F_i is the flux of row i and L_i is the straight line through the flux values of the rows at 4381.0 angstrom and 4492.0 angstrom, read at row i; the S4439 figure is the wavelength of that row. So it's 4435.0 angstrom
